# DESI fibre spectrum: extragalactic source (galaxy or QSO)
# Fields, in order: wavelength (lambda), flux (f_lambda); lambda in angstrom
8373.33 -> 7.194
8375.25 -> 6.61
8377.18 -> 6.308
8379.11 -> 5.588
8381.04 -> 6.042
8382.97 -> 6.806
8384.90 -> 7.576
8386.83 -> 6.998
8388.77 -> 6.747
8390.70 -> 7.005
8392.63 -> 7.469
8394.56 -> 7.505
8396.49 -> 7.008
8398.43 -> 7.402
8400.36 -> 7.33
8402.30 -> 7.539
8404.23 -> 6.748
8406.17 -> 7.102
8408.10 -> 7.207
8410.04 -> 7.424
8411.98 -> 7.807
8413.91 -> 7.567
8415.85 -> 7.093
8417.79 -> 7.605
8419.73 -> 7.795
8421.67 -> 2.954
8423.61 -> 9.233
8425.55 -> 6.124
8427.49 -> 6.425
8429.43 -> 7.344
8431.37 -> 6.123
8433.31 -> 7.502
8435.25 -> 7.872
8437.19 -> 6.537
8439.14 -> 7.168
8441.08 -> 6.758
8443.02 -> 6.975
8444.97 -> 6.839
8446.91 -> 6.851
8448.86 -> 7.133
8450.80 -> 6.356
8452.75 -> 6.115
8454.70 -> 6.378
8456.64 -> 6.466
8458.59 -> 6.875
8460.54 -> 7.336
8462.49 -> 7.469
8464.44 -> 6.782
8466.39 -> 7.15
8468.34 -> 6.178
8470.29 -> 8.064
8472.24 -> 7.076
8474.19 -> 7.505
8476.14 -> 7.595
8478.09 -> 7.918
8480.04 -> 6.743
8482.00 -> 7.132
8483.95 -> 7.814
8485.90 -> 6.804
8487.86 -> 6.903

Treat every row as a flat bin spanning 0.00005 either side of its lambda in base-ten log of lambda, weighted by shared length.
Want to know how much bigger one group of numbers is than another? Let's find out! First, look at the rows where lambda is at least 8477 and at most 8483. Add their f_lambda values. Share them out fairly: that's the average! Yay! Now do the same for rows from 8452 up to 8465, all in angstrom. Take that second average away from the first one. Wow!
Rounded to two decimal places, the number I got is 0.49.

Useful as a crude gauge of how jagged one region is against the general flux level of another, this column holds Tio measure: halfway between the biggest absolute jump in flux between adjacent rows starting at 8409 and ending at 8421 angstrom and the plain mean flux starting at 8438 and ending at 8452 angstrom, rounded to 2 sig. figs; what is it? 3.7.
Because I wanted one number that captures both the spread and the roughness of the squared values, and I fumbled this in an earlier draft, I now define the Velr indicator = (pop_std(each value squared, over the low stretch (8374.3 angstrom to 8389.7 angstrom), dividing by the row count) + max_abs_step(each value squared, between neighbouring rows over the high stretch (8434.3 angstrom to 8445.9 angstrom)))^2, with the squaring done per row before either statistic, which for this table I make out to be 714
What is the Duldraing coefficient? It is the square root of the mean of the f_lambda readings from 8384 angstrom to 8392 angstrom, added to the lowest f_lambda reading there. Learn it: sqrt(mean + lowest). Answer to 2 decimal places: 3.72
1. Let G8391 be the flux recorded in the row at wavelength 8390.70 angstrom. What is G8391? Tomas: 7.005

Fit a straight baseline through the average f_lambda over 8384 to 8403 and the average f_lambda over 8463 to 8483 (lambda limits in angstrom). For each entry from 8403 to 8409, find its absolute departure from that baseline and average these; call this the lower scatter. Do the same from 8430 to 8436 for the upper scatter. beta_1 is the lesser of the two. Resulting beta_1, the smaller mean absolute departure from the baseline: 0.23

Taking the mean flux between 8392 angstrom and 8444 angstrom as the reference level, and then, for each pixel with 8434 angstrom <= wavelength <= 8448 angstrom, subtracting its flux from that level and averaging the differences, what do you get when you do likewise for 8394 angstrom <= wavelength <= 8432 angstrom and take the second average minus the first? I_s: -0.1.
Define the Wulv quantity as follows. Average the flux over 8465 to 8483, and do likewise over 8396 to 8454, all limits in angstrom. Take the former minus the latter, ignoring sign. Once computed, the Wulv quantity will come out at 0.26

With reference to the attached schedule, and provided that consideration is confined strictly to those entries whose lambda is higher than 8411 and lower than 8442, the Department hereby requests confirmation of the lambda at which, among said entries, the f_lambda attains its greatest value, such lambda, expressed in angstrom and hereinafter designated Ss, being 8423.61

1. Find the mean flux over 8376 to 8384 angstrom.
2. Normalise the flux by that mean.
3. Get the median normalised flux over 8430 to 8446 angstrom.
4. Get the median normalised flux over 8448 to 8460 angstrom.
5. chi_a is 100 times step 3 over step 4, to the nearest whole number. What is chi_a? 108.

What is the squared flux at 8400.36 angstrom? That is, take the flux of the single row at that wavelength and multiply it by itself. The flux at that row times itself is 54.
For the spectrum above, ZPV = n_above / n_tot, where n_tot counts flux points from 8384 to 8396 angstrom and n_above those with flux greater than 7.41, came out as 0.50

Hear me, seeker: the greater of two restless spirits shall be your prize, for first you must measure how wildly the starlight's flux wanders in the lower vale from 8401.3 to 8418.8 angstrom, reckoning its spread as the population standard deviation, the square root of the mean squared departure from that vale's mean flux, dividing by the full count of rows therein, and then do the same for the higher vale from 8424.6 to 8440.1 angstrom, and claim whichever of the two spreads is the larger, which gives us 0.6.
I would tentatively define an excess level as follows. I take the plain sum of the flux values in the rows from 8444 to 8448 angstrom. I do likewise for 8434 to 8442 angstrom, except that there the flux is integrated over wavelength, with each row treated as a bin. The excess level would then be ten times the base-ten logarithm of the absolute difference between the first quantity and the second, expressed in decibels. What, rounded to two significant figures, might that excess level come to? 16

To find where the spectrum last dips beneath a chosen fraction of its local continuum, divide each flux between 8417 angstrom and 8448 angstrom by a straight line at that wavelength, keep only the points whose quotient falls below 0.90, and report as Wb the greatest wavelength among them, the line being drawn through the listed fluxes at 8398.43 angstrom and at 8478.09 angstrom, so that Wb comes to 8446.91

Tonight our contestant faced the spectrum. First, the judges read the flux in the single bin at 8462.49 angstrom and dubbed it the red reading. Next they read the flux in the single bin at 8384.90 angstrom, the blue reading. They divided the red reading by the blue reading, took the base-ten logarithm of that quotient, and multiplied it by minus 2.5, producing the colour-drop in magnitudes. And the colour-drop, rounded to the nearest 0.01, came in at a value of 0.02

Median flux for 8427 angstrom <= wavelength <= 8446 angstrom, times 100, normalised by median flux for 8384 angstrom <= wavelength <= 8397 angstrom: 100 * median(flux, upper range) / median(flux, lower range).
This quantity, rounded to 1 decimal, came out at 98.6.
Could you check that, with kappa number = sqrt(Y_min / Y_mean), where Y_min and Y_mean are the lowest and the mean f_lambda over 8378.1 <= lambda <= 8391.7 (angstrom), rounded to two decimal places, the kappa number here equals 0.91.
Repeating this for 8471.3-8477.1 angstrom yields 0.98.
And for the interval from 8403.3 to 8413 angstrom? 0.96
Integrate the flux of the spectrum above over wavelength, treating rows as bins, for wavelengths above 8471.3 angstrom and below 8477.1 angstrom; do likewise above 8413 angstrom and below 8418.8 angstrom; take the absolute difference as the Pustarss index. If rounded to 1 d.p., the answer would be 0.1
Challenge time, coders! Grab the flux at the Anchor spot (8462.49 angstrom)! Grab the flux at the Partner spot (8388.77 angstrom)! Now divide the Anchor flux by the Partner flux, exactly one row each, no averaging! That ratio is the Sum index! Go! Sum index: 1.11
